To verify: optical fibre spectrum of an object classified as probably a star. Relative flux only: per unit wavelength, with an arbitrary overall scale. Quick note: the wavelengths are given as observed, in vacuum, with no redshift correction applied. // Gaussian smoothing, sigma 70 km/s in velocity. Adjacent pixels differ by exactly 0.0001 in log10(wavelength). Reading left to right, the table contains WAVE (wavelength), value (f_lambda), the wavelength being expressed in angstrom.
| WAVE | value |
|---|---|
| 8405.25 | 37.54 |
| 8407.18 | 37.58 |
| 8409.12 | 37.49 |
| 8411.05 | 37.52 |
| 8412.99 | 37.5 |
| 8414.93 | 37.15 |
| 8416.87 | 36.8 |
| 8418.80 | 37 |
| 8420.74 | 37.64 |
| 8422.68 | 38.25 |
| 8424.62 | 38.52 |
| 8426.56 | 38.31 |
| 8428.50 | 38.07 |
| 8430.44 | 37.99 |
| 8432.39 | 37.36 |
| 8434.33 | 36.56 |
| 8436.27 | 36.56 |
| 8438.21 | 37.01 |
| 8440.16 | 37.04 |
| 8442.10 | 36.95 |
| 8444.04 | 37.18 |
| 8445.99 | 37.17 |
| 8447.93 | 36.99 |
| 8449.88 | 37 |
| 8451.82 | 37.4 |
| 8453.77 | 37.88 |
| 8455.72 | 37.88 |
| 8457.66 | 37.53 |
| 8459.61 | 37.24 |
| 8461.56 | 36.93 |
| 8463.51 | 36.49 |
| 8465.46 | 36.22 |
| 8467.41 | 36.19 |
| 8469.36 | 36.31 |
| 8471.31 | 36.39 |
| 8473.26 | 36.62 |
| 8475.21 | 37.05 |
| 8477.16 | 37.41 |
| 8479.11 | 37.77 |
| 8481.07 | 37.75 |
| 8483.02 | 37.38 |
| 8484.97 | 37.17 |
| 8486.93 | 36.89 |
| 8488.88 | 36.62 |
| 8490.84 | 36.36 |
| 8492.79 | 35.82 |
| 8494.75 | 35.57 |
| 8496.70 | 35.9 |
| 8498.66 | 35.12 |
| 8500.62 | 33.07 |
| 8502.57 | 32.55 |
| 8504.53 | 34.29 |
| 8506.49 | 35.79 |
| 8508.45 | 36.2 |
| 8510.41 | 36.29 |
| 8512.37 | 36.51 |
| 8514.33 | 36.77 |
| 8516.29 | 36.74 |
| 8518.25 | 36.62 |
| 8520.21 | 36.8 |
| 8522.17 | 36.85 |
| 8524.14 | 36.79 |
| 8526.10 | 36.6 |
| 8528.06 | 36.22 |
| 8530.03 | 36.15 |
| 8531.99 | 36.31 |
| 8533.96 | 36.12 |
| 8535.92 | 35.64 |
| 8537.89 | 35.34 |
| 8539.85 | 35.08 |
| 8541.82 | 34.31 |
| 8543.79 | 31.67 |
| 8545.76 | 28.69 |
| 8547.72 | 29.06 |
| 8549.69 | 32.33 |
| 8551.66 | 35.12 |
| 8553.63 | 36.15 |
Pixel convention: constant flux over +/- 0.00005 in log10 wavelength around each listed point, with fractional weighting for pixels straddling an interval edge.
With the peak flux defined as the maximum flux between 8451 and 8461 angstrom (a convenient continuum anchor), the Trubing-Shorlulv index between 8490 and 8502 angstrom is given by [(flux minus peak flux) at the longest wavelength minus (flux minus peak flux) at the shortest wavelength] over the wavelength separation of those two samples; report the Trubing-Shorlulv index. -0.34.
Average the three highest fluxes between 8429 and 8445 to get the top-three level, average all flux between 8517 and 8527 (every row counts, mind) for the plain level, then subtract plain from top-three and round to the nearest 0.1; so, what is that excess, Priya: 0.8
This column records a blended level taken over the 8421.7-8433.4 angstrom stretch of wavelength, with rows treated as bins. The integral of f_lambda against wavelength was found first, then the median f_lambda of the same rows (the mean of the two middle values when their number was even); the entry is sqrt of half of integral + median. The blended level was 15.5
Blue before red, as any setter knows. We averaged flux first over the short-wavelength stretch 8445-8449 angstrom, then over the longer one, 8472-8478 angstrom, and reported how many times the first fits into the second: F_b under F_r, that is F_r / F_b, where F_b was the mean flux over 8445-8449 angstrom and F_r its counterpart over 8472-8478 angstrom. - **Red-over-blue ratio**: 0.999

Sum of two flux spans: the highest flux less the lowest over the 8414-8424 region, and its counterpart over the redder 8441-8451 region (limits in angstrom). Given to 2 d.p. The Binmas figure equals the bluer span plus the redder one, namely 1.68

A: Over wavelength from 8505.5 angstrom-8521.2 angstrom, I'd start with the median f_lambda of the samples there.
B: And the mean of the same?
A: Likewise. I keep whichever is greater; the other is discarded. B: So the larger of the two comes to 36.6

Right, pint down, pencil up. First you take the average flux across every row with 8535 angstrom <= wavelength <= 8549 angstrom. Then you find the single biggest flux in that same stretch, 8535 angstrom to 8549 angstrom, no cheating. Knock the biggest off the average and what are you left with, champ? -2.8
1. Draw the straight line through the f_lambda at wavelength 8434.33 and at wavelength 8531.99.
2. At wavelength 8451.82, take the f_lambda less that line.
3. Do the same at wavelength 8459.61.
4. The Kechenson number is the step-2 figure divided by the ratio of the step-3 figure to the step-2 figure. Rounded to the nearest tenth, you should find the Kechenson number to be 1.1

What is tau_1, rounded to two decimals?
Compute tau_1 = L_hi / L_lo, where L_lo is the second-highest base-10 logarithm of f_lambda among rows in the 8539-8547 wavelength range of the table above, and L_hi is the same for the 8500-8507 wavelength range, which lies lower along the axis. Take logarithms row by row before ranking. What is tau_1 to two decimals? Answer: 1.00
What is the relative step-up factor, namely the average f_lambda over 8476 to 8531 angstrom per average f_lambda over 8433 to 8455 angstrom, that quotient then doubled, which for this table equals 1.95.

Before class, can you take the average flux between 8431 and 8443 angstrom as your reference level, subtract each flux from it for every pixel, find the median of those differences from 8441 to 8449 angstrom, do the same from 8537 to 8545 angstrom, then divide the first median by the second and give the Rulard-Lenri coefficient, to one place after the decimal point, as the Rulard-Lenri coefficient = -0.1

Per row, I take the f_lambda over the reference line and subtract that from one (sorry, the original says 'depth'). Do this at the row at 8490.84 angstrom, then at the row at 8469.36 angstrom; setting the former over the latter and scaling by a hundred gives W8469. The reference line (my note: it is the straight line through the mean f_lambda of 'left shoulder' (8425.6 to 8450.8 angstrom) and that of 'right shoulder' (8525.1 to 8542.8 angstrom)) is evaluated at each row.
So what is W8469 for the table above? 15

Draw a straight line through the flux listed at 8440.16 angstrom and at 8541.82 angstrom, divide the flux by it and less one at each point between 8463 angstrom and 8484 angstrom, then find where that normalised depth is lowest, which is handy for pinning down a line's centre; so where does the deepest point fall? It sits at 8465.46 angstrom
